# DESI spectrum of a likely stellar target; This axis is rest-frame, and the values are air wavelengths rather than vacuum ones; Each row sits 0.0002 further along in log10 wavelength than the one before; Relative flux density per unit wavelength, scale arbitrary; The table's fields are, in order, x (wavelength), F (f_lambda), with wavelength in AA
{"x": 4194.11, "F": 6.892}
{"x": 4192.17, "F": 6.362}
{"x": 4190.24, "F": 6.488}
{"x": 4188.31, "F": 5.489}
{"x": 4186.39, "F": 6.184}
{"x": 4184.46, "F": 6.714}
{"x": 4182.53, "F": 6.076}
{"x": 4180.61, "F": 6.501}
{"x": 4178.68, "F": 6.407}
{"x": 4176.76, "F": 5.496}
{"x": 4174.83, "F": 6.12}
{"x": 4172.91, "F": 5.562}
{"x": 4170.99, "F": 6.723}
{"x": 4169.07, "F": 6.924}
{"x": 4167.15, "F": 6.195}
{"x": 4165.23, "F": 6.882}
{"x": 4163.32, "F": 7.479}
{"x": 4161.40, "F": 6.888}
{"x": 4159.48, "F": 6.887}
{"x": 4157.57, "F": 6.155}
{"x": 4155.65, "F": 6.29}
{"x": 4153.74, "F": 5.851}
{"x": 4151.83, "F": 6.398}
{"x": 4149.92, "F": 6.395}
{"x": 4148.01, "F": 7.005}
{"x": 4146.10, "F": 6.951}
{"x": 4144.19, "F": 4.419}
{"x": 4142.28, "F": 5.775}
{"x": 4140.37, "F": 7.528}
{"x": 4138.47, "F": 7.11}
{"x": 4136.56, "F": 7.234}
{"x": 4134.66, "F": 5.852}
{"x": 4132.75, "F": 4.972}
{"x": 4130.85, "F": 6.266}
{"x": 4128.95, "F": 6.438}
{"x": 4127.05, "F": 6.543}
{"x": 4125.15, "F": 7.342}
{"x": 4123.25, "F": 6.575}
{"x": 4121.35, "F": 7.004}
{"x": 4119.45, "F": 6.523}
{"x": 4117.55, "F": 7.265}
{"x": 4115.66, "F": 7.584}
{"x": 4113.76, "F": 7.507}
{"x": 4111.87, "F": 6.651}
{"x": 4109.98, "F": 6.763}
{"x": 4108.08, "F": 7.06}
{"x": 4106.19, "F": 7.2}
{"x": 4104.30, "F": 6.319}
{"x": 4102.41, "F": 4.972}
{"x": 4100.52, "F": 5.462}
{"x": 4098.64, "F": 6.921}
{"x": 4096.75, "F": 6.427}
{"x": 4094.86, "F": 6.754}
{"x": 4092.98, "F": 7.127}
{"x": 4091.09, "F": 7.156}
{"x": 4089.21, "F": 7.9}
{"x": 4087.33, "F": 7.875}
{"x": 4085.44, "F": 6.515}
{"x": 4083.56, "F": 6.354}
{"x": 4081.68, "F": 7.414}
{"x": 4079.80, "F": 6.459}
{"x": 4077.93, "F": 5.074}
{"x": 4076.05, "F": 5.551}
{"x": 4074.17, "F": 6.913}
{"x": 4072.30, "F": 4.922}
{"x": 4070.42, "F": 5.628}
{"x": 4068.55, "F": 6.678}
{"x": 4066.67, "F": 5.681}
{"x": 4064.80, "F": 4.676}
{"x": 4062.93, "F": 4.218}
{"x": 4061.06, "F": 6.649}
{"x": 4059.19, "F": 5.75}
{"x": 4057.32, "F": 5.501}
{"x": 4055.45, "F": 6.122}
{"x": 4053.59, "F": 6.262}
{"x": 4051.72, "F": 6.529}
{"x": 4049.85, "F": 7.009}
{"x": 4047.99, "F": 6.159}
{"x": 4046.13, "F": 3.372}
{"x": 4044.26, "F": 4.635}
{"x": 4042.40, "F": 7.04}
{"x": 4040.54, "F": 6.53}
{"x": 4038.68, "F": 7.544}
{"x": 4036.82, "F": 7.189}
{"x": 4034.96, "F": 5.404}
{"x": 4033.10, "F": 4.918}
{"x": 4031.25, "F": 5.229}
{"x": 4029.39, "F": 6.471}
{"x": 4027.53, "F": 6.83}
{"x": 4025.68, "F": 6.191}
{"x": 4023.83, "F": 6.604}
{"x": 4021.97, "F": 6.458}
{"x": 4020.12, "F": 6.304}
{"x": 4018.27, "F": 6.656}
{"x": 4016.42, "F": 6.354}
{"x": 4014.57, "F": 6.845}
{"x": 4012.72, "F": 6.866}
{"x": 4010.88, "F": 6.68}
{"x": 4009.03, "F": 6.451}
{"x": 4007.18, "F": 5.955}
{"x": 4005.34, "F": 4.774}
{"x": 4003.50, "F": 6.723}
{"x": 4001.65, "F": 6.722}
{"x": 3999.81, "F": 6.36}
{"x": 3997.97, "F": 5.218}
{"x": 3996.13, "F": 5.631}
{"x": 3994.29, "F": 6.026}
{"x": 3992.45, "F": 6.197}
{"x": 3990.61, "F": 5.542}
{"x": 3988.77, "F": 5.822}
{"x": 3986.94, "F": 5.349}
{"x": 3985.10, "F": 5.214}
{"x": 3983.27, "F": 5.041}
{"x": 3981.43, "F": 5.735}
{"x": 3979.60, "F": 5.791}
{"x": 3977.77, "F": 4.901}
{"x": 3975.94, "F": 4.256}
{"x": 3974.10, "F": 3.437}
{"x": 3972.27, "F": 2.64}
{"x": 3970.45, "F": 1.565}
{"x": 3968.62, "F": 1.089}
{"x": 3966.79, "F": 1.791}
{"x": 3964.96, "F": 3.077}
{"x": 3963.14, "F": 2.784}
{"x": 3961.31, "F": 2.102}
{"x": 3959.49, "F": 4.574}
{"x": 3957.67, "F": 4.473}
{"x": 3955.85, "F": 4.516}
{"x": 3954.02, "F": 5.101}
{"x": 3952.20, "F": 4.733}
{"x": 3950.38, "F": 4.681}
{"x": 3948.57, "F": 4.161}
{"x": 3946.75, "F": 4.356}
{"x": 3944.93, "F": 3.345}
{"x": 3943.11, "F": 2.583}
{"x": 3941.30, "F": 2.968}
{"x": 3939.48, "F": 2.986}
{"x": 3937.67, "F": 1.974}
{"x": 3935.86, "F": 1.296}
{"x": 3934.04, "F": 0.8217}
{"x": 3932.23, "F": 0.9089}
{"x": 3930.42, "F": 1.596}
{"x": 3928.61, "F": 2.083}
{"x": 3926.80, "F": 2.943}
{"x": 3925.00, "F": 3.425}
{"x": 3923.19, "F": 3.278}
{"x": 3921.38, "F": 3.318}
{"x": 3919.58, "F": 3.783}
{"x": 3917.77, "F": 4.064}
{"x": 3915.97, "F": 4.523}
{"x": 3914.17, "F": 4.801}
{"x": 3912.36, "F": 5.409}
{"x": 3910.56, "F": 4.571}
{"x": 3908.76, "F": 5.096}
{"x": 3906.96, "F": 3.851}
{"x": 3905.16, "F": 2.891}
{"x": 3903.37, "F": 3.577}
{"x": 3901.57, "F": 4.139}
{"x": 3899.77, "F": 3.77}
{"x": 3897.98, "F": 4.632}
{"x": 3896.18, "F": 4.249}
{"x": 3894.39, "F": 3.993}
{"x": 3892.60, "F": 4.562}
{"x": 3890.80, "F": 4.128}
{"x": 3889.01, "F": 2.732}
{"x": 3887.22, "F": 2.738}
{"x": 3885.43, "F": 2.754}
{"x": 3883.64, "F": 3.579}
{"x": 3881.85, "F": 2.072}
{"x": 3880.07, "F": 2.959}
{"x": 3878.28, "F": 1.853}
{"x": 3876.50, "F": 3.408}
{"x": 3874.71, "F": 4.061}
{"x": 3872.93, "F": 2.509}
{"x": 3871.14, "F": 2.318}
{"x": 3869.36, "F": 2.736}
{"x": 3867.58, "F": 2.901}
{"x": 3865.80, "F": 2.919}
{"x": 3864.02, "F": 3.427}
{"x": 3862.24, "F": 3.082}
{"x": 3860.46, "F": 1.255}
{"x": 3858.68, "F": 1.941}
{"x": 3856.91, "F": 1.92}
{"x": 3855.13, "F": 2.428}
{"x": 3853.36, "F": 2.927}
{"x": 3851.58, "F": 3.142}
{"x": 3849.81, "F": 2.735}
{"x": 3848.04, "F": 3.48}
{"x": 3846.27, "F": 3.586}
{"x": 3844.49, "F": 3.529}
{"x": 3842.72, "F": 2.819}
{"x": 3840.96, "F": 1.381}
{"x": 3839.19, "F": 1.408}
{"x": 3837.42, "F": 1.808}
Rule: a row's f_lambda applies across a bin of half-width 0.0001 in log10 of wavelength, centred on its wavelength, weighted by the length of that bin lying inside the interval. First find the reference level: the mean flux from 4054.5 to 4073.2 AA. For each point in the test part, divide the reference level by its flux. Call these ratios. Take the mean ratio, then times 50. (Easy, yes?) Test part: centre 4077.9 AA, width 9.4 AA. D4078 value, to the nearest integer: 45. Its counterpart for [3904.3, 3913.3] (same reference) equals 67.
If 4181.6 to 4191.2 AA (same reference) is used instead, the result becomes 45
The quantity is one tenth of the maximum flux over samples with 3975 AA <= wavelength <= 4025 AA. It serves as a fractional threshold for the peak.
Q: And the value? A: 0.69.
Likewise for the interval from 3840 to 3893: 0.46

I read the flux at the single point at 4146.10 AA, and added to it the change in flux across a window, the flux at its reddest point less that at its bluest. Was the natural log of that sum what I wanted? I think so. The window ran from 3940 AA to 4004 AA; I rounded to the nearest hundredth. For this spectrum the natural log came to 2.37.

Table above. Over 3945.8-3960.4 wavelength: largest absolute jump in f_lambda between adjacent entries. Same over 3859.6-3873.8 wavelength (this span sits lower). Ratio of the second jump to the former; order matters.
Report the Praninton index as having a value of 3.1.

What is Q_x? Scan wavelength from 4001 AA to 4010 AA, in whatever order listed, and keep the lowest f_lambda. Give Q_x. 4.774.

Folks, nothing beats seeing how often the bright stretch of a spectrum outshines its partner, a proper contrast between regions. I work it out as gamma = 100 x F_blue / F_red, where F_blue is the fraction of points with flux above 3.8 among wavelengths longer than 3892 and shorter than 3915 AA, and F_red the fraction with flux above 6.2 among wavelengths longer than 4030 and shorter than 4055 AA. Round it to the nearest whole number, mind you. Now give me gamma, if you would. 143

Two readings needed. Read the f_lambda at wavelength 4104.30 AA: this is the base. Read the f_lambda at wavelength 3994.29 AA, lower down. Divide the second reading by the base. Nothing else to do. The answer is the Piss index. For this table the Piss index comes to 0.95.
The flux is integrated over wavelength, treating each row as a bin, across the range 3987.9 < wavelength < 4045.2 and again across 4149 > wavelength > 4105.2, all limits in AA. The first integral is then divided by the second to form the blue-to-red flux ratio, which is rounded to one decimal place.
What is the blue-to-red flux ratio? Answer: 1.2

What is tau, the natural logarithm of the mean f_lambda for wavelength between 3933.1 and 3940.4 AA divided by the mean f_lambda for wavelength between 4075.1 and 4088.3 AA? -1.3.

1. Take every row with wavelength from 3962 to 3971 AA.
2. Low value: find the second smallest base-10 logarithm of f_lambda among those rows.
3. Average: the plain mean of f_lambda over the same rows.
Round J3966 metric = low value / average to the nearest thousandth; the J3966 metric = 0.094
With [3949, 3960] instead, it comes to 0.140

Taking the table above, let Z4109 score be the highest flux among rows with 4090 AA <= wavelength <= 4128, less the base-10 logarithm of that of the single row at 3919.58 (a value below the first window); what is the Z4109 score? 7.01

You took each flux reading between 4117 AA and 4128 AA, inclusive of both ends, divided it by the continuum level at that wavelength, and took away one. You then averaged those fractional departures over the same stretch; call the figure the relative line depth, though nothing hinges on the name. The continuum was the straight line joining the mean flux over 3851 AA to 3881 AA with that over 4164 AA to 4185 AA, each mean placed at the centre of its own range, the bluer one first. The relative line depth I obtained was 0.20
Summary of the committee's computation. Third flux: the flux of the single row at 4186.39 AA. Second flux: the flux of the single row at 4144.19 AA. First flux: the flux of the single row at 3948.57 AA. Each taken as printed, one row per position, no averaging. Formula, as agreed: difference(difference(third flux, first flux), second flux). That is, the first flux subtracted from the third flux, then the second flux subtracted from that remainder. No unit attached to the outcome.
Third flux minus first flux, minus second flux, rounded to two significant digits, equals -2.4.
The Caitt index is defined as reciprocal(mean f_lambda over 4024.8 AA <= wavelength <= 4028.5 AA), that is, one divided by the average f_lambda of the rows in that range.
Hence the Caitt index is 0.154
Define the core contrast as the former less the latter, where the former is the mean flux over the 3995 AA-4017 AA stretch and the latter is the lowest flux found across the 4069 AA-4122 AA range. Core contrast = 1.3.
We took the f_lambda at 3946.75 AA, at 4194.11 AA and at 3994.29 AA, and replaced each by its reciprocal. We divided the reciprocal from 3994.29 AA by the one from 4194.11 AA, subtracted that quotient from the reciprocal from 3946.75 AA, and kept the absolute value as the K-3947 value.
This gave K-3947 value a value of 0.9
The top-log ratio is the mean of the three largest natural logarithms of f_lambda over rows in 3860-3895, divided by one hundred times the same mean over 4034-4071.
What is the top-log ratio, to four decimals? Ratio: 0.0073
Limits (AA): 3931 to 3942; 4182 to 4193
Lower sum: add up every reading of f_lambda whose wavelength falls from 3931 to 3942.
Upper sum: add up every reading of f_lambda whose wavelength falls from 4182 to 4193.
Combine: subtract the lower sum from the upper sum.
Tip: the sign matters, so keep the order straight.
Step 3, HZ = 26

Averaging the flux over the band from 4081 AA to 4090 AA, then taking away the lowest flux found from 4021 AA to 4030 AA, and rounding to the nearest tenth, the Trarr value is 1.0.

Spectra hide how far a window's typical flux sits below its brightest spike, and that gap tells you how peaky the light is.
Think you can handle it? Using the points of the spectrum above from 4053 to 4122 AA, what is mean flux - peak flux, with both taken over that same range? -1.50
